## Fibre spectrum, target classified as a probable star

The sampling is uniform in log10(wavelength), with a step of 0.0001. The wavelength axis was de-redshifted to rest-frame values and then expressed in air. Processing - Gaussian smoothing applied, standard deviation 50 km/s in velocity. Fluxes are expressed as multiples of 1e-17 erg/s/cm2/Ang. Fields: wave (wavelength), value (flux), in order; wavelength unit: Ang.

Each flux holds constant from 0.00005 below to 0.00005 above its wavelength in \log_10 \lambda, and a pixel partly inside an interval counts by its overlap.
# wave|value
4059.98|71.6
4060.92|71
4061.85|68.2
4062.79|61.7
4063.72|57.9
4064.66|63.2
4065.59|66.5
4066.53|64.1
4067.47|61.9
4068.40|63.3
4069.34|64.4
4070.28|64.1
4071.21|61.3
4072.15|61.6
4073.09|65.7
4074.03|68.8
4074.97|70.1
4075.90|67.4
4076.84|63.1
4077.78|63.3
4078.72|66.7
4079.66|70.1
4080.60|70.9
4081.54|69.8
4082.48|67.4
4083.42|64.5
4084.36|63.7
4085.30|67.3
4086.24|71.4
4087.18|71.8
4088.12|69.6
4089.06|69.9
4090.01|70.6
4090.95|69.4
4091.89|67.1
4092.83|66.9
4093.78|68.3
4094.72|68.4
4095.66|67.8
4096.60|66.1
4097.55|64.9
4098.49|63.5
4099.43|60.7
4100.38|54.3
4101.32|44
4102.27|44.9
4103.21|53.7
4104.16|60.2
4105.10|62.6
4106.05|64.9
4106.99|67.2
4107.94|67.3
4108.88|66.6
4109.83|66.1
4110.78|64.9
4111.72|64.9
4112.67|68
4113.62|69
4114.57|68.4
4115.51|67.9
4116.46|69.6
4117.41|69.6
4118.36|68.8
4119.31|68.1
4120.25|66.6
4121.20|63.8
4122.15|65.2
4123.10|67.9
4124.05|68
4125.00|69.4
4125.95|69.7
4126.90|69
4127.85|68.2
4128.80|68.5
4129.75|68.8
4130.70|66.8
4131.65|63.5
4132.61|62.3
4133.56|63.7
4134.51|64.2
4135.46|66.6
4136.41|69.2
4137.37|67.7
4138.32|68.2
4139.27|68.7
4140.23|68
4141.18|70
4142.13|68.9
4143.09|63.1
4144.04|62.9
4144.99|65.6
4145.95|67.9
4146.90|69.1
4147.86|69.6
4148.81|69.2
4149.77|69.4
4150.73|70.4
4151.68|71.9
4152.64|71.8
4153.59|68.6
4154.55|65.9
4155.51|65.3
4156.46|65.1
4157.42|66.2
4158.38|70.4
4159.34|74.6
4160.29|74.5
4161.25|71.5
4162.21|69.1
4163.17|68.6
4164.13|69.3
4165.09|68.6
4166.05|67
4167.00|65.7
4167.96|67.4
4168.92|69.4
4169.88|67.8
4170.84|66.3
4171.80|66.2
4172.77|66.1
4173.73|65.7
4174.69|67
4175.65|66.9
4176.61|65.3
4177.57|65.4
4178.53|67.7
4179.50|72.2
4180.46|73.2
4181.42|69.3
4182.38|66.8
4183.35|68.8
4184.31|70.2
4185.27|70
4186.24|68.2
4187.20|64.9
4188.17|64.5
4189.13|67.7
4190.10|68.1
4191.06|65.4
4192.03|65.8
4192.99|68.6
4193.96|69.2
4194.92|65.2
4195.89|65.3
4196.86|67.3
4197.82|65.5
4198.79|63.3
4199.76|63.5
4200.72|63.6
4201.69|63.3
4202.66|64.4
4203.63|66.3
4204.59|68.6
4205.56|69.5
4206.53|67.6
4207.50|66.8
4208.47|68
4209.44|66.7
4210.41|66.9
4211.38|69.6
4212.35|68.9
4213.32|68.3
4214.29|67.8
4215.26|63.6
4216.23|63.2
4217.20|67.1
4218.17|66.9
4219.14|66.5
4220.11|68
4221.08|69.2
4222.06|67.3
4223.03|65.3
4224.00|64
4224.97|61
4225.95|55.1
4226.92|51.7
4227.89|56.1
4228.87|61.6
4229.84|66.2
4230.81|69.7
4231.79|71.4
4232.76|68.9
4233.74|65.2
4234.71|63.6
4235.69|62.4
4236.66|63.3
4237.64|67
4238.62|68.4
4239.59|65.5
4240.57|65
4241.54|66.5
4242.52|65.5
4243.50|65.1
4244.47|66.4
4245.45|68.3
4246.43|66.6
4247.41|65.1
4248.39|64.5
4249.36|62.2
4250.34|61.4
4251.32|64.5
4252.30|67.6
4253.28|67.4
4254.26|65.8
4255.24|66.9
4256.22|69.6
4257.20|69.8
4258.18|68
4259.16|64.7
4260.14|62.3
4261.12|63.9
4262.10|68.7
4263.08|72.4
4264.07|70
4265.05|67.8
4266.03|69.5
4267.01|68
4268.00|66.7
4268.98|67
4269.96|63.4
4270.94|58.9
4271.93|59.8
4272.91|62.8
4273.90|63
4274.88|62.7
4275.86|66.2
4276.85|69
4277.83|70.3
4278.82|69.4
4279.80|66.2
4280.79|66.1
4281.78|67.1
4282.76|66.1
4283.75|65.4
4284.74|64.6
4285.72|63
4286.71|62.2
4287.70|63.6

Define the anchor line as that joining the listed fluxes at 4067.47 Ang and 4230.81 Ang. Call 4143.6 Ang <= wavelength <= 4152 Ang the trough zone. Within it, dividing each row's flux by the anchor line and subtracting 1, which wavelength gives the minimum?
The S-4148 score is 4144.04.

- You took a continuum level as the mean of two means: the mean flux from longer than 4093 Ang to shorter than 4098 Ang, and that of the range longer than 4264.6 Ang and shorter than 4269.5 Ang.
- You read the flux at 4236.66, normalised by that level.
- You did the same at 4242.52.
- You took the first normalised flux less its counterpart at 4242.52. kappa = -0.03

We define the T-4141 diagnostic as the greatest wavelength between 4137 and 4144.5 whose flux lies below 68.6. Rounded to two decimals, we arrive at 4144.04 Ang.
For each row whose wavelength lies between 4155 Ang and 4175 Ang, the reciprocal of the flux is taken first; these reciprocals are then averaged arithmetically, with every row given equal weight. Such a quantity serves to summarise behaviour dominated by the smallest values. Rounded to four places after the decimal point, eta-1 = 0.0147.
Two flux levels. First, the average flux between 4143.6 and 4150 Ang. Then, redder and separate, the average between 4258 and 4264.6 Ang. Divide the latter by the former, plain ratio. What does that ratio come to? 0.99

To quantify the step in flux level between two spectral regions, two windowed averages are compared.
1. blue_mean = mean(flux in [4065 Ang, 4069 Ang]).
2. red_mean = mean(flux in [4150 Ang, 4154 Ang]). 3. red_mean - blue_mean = 6.7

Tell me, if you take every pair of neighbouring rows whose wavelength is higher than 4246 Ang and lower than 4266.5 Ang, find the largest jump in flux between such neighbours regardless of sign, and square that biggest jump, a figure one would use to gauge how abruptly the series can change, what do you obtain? 23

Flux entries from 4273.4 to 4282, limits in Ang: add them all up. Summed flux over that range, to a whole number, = 600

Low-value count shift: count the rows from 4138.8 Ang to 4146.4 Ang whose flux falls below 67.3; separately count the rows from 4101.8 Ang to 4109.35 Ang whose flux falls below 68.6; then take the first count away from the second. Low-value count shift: 5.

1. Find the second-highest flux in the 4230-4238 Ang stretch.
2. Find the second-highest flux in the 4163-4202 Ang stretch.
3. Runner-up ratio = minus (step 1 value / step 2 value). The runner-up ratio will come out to -0.97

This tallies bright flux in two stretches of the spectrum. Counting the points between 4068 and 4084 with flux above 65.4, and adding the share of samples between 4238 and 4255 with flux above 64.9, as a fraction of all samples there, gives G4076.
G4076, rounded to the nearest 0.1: 9.8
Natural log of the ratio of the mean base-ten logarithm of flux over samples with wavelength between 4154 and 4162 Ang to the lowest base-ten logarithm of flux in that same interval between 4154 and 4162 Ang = 0.014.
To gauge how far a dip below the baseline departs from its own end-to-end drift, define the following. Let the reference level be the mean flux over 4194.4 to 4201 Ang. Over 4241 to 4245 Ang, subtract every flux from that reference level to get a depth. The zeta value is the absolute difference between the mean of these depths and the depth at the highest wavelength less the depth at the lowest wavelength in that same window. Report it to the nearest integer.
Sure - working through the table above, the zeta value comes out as 1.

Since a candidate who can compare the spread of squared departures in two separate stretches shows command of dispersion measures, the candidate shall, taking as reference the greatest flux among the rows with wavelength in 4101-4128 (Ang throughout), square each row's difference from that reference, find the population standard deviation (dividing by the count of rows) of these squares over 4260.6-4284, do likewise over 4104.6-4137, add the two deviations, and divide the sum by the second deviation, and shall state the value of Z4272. 3.0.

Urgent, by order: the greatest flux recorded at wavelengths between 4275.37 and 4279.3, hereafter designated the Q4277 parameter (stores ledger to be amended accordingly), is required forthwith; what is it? 70.3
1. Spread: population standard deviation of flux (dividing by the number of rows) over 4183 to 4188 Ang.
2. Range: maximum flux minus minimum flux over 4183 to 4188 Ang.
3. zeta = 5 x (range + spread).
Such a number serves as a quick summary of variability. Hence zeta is 36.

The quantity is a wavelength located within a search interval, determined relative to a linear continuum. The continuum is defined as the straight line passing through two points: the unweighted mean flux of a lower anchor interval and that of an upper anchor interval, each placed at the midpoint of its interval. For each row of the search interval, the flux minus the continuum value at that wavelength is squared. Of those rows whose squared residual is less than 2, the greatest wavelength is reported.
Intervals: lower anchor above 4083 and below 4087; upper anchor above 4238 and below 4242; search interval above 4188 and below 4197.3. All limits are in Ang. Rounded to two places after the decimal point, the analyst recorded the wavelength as 4196.86 Ang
